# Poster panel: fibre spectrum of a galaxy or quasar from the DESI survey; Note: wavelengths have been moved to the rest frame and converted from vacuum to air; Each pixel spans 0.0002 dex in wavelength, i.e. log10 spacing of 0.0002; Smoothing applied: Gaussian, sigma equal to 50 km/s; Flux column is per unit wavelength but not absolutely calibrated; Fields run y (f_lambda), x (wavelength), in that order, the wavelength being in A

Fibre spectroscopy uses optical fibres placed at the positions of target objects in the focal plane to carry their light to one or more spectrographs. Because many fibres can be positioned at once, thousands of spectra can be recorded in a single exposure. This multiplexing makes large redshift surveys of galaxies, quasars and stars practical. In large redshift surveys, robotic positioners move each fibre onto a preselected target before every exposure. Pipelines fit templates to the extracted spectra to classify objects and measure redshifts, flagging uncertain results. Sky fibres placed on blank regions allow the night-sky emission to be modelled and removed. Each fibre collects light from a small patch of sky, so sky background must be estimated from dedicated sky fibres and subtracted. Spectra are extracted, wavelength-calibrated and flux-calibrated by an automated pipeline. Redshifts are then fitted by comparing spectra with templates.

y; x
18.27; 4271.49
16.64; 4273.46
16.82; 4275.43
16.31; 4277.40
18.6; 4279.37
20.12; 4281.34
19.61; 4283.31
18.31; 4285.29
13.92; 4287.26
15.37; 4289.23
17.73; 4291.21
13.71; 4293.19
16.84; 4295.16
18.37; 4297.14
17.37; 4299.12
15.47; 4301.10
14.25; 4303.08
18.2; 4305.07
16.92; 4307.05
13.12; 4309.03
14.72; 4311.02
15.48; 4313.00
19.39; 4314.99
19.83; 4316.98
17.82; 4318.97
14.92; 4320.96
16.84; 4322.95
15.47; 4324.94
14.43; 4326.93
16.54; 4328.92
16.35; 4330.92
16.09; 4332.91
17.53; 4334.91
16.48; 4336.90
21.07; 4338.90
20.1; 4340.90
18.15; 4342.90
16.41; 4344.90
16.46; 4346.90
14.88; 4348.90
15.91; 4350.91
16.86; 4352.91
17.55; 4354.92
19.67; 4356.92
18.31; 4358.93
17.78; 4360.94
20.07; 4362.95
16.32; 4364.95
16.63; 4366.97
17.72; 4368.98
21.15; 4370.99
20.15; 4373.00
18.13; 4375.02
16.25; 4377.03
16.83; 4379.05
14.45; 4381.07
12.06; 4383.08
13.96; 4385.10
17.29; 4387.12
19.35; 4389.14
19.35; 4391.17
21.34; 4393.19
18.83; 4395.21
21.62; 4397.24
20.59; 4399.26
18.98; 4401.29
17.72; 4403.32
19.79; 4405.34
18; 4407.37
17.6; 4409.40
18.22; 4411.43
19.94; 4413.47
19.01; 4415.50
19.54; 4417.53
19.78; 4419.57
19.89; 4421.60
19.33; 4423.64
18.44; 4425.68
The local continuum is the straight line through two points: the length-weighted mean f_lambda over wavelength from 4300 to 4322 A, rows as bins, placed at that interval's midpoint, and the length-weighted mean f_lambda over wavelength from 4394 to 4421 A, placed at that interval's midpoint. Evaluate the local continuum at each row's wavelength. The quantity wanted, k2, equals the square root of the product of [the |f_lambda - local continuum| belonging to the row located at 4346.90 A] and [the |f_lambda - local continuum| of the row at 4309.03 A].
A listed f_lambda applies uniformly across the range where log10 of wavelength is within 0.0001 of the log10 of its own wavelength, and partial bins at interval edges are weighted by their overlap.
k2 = 1.77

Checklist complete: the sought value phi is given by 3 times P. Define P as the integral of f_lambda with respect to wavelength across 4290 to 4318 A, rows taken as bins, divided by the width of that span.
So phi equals 49.5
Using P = 16.5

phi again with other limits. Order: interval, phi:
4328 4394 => 52.4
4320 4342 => 50.7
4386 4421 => 57.7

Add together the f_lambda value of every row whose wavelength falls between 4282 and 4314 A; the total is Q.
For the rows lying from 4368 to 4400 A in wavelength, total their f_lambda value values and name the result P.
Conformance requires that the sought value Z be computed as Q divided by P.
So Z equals 0.90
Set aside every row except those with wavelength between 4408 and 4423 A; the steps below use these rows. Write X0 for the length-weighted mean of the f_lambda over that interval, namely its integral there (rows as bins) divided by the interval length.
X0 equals 19.1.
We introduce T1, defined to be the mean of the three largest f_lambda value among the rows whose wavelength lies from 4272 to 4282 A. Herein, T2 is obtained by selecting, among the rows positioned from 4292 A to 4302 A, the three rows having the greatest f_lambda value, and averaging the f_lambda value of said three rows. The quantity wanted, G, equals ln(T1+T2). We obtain 3.58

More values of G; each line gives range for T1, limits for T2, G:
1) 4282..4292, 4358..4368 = 3.62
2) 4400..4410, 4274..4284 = 3.65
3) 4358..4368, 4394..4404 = 3.67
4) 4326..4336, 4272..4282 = 3.56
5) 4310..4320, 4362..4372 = 3.65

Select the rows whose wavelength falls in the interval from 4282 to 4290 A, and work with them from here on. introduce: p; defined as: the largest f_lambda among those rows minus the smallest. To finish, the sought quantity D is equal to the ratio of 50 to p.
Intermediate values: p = 5.69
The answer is 8.8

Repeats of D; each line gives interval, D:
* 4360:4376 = 10.4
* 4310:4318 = 9.8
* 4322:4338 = 16.1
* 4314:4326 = 10.2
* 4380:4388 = 9.6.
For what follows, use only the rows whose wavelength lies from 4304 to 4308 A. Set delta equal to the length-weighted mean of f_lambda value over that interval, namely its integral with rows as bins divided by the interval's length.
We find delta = 17.5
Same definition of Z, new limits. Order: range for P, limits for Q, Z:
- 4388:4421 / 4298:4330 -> 0.84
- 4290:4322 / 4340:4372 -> 1.08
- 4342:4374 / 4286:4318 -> 0.92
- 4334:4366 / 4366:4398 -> 1.01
